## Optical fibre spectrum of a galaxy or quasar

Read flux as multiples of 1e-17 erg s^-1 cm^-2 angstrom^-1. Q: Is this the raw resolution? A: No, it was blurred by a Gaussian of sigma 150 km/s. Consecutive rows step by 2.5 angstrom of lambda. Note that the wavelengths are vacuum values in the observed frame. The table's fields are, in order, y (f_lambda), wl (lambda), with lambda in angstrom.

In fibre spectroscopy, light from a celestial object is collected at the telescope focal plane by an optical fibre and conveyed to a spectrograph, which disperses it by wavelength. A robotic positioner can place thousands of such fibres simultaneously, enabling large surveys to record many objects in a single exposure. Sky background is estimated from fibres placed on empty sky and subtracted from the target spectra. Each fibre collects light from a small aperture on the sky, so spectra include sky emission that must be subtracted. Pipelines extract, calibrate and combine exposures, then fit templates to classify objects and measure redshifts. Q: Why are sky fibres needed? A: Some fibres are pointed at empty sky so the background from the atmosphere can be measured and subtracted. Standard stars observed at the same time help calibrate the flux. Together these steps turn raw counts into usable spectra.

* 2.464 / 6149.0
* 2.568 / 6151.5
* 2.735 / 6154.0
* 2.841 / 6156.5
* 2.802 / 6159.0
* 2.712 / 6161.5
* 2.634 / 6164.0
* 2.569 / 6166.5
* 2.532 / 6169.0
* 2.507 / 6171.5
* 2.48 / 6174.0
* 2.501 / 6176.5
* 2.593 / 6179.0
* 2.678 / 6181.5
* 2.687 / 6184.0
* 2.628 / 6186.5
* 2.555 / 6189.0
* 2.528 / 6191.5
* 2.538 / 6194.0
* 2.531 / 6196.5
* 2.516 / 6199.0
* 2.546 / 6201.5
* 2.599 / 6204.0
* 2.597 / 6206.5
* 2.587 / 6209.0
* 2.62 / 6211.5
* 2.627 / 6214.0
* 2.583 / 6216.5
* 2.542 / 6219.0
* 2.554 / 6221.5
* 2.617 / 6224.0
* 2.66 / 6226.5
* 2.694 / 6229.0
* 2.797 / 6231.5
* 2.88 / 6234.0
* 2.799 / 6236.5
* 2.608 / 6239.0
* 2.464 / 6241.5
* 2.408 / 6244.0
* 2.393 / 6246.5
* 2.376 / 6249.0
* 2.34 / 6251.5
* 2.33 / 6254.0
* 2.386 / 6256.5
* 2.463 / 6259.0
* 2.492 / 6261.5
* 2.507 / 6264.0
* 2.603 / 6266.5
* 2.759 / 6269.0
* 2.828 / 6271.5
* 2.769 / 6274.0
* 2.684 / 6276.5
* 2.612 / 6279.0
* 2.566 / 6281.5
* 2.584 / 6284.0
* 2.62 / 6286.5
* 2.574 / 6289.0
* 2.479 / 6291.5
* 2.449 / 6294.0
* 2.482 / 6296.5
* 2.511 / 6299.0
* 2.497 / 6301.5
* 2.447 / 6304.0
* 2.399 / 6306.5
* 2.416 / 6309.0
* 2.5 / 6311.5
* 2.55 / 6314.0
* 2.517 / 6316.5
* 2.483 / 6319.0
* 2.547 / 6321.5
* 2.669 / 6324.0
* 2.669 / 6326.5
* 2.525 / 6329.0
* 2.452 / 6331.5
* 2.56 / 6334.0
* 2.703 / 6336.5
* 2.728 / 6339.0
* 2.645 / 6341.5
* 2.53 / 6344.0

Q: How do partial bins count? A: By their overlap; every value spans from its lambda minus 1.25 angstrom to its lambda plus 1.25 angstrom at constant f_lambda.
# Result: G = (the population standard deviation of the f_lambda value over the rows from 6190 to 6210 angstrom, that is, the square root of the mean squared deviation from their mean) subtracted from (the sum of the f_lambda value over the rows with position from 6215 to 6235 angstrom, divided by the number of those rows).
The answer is 2.63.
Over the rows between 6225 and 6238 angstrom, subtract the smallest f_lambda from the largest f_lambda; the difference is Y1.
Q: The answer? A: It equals 0.22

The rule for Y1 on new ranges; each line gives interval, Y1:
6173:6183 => 0.20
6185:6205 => 0.11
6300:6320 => 0.15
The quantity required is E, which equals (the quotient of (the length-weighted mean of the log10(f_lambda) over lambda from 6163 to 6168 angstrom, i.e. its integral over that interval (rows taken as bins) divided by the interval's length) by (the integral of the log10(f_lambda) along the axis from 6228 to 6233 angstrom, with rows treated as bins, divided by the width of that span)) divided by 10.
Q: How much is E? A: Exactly 0.094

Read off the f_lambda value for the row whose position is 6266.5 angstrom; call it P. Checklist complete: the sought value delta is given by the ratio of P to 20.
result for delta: 0.130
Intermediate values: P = 2.603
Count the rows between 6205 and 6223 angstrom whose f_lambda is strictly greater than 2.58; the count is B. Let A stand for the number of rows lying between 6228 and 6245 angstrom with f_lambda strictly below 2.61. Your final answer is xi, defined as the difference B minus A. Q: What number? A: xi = 2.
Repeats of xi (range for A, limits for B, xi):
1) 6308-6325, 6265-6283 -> 0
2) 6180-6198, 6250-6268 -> -3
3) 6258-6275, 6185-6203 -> -3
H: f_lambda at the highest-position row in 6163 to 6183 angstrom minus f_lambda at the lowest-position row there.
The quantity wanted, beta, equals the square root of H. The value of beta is 0.21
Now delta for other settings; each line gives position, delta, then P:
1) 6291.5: 0.124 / 2.479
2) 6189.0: 0.128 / 2.555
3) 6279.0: 0.131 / 2.612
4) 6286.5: 0.131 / 2.62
